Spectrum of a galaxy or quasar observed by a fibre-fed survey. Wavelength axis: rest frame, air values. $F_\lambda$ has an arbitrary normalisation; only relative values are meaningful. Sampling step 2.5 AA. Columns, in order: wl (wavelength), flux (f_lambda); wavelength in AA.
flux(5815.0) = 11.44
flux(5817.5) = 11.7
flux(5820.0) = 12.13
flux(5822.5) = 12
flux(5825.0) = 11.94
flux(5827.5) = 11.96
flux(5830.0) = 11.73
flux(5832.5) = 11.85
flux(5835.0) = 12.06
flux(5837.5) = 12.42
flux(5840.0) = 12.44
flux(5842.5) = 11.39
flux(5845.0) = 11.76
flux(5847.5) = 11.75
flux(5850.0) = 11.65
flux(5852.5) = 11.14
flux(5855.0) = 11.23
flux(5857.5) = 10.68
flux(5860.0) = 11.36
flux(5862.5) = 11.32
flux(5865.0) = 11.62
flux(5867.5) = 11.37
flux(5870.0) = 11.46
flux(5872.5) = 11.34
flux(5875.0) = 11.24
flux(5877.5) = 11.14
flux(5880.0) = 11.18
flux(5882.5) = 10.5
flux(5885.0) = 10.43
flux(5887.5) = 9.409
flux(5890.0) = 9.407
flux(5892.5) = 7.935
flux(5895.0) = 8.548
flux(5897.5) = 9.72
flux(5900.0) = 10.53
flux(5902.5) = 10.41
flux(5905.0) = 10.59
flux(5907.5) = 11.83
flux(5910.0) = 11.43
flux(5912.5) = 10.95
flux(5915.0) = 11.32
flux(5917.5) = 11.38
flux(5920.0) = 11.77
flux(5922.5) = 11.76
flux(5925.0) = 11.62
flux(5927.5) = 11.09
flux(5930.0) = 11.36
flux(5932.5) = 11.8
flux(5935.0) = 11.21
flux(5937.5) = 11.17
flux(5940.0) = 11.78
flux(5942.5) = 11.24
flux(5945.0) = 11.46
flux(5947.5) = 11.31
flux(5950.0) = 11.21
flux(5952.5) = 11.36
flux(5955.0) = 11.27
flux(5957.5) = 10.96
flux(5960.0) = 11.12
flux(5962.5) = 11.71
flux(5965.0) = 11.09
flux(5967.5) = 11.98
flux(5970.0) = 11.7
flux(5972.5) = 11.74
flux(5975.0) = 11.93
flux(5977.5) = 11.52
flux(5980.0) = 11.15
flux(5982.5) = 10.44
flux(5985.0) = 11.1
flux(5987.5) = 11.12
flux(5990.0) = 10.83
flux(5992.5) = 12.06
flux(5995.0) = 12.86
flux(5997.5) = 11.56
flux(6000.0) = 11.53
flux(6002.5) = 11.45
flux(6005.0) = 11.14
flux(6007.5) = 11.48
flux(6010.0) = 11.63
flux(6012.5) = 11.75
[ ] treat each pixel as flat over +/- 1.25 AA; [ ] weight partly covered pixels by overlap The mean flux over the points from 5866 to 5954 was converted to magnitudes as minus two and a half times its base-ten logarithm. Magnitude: -2.60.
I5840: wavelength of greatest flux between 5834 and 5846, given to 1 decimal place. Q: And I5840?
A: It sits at 5840.0 AA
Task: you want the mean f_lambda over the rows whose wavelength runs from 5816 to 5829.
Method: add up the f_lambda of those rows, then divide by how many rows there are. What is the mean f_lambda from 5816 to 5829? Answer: 11.9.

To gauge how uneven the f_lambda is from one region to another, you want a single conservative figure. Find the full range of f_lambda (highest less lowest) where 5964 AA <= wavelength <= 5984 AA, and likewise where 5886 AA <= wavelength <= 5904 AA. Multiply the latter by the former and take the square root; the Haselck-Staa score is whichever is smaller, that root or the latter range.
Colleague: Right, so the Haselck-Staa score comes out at 2.0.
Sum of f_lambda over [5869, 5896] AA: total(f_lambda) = 112.6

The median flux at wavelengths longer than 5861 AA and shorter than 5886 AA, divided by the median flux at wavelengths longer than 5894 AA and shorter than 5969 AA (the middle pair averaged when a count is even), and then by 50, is 0.0200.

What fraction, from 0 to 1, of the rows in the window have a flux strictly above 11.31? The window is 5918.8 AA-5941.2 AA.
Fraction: 0.67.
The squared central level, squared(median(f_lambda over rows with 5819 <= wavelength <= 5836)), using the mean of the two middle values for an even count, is 143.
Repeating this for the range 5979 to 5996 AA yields 124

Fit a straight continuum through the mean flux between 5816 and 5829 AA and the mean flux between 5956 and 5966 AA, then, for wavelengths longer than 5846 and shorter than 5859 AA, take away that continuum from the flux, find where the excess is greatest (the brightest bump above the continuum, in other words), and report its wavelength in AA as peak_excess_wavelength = 5847.5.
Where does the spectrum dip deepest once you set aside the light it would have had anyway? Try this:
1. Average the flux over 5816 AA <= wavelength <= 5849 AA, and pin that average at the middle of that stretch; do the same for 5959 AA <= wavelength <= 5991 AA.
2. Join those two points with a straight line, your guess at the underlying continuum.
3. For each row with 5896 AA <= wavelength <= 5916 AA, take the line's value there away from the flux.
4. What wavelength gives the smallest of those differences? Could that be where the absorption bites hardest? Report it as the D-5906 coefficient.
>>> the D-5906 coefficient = 5897.5 AA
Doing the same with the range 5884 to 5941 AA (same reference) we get 5892.5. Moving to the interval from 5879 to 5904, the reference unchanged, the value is 5892.5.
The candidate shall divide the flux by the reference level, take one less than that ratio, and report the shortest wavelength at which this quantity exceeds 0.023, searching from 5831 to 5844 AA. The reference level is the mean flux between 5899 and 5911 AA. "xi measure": 5832.5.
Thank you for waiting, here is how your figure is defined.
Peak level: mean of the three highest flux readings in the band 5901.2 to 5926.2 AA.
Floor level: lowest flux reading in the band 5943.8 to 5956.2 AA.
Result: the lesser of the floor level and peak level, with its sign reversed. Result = -11.2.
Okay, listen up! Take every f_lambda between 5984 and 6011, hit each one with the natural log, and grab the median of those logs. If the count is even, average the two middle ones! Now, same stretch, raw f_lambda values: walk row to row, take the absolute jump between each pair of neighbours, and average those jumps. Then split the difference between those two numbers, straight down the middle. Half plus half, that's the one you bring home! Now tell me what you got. 1.45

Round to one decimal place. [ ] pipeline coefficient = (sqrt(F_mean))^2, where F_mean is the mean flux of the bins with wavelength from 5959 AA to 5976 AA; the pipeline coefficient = 11.6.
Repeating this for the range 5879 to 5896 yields 9.6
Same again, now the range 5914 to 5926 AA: 11.6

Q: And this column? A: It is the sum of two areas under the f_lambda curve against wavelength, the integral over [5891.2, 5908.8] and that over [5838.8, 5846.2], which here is 263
